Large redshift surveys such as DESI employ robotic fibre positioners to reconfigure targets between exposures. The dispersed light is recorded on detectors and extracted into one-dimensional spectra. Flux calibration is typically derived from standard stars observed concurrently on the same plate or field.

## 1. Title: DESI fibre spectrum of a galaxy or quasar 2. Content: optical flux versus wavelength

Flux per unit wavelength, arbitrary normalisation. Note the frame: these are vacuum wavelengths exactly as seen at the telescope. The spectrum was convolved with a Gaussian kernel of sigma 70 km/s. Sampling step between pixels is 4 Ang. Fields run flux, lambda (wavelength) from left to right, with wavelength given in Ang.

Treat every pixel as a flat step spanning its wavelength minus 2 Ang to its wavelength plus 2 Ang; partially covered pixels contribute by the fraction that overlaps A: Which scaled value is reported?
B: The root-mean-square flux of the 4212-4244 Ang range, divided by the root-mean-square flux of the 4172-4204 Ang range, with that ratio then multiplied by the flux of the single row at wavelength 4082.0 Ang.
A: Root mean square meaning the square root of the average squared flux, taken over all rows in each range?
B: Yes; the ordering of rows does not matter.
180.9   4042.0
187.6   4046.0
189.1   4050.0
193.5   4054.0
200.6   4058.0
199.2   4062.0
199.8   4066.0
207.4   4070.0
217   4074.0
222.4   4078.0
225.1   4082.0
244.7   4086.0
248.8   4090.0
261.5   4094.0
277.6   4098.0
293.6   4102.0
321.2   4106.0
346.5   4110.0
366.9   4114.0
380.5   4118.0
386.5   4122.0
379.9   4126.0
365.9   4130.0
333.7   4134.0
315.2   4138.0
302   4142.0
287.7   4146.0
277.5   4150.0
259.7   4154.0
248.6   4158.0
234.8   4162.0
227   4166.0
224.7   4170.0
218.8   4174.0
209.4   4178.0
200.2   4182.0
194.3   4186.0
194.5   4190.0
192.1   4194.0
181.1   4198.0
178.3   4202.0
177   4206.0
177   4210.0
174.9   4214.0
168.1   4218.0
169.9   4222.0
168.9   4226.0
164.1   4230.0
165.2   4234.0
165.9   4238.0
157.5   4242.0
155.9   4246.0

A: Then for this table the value 191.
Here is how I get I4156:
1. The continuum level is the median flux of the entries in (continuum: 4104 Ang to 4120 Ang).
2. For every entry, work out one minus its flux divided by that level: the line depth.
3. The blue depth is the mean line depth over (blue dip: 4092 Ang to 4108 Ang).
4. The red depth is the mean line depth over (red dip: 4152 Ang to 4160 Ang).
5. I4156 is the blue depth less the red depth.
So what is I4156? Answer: -0.10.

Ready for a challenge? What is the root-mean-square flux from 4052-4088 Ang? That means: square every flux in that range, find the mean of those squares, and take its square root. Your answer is 213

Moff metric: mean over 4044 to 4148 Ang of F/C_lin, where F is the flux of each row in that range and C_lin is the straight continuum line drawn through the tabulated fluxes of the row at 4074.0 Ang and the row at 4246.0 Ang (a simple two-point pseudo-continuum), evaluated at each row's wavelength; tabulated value 1.33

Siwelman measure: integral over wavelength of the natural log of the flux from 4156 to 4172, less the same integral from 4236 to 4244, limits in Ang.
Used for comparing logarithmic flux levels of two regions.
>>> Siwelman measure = 47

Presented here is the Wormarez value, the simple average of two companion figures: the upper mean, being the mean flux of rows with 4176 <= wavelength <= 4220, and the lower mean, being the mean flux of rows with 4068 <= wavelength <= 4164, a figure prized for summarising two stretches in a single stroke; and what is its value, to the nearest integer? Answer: 239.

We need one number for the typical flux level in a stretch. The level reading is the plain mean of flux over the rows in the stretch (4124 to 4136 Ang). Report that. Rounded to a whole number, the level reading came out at 360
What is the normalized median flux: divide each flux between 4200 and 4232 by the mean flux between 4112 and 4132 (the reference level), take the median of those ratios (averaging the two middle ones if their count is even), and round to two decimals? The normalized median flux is 0.46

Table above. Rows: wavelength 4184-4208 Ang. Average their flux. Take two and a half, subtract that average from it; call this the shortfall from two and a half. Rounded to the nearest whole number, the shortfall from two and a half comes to -184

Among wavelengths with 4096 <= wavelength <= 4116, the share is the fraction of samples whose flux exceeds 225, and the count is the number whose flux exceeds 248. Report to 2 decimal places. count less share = 4.00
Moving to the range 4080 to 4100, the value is 2.00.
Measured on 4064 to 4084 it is -0.20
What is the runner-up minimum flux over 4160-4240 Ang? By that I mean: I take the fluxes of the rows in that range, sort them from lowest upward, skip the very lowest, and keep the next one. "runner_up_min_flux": 165.2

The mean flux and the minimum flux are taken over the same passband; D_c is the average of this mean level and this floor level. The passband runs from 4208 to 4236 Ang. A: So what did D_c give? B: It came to 167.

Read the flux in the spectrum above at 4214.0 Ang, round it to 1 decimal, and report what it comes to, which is 174.9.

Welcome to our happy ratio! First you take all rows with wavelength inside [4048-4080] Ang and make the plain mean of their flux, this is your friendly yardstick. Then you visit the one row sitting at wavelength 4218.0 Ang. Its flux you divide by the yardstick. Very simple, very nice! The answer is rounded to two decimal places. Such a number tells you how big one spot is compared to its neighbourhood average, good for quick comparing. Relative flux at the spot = 0.83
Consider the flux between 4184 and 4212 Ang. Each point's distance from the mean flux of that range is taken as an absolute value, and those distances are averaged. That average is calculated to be 7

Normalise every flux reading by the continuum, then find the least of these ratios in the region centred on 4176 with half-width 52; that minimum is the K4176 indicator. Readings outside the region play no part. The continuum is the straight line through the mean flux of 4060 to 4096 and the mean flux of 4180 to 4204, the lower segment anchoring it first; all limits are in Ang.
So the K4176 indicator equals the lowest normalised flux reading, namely 0.92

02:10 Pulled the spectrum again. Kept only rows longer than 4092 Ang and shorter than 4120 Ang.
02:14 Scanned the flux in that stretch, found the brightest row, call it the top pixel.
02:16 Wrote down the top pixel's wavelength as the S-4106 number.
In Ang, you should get 4118.0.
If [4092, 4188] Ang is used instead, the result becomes 4122.0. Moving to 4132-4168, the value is 4134.0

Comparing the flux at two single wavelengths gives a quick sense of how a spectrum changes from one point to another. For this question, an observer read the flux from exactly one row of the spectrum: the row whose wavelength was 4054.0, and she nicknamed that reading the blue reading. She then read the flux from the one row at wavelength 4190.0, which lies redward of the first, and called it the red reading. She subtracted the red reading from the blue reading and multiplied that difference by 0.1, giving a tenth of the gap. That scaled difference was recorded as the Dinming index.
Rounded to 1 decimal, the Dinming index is -0.1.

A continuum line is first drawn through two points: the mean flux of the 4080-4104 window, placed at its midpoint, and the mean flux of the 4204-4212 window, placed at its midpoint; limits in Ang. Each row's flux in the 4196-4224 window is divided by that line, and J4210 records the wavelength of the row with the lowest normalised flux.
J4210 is 4202.0 Ang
